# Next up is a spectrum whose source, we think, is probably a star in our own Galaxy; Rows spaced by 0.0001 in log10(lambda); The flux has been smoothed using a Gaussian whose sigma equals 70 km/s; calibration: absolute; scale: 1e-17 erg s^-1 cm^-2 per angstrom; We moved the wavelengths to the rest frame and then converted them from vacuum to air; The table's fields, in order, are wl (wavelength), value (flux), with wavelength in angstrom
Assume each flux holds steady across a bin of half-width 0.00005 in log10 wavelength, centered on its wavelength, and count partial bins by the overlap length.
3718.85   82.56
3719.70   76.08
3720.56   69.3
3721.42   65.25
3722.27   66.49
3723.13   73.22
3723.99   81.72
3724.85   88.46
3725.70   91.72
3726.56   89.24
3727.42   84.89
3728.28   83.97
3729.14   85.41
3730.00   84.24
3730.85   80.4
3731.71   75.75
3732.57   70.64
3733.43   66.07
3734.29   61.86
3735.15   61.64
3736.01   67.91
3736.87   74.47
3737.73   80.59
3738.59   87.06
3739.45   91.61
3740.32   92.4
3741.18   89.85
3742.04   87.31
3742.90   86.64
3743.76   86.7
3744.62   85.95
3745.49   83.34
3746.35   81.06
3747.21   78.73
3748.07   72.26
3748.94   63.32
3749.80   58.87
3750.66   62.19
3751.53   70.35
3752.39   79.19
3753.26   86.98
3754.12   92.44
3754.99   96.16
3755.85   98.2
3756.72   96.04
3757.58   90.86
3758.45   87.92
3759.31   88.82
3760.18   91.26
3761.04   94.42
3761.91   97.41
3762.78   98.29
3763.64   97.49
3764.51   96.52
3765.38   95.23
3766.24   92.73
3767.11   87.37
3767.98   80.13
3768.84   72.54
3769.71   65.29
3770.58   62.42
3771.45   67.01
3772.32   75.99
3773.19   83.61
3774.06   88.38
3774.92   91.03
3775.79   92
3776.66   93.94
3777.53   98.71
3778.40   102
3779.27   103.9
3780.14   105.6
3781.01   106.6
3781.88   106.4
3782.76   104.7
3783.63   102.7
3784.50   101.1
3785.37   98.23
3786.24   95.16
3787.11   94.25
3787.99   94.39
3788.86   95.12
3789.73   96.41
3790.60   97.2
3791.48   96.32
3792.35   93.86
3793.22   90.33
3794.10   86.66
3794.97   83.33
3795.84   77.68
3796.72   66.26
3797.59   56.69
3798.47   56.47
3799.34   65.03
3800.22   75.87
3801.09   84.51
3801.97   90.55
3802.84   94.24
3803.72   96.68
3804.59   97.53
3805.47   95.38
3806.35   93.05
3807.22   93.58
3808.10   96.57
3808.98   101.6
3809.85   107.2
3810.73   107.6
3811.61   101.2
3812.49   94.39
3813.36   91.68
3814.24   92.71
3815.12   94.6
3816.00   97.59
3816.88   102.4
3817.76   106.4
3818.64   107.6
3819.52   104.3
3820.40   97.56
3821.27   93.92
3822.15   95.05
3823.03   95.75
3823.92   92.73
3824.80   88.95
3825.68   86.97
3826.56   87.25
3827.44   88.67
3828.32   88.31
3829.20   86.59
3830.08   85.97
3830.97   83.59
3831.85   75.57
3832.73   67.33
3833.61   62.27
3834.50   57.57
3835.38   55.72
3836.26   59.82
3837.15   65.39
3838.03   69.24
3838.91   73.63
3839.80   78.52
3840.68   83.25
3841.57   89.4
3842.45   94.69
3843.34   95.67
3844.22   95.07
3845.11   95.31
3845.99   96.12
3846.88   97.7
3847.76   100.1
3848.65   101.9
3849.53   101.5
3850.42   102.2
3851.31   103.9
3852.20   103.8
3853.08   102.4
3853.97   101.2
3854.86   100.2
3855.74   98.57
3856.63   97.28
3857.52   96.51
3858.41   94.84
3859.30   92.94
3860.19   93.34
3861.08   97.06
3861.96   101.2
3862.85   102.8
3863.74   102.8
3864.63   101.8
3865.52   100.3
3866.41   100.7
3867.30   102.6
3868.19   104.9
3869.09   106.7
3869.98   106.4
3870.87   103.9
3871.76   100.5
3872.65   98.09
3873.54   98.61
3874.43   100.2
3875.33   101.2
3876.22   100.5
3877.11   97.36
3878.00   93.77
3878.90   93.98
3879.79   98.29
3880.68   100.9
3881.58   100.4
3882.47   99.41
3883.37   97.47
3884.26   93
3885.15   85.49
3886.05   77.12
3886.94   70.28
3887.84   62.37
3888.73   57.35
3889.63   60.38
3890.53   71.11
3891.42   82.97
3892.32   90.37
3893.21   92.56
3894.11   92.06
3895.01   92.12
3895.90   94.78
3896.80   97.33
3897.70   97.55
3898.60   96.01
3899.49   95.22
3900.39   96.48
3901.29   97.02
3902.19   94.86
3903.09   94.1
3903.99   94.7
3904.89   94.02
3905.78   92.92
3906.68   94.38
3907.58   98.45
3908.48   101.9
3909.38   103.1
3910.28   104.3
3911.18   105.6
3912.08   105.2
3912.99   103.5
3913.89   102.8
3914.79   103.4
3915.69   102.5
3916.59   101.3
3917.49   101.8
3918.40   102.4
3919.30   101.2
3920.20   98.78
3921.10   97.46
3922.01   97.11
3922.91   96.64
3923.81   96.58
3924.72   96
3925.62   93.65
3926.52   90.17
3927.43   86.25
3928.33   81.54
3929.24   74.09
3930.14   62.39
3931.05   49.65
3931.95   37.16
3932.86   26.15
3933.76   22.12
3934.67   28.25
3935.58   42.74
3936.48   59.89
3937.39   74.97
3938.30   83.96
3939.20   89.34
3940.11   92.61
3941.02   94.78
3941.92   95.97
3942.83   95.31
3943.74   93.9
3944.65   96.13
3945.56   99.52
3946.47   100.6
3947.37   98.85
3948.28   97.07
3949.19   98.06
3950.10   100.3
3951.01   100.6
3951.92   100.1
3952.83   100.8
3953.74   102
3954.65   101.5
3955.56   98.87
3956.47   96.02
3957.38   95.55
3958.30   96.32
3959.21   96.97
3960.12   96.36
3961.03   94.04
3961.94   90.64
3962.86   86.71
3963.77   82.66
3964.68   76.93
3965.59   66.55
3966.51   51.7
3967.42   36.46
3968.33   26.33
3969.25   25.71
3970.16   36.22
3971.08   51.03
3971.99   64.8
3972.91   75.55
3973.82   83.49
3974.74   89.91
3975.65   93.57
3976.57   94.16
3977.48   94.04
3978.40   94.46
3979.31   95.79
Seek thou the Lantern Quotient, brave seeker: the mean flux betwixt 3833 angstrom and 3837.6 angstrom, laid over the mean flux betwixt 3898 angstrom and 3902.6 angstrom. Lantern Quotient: 0.63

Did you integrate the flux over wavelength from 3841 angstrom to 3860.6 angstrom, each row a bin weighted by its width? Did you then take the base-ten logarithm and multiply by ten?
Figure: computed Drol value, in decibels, 32.8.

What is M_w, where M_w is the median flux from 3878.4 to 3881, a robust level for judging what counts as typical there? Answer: 98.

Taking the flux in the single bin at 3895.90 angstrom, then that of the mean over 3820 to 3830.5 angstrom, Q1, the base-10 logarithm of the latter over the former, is -0.02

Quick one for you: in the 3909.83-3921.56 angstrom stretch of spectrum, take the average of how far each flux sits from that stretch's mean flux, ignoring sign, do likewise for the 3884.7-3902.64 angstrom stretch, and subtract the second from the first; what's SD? -10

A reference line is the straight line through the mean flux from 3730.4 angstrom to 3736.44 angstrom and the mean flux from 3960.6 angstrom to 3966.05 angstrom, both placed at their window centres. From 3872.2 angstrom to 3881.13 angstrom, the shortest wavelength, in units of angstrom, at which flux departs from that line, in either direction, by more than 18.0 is 3872.65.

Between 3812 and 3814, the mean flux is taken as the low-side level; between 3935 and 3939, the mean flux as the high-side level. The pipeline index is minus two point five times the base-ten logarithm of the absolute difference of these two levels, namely -3.60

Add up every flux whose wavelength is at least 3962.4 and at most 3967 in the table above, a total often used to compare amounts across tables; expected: 365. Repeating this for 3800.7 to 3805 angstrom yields 464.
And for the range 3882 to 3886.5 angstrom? 452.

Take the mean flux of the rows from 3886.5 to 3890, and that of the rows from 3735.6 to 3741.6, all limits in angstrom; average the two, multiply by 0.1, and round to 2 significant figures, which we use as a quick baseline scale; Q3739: 7.3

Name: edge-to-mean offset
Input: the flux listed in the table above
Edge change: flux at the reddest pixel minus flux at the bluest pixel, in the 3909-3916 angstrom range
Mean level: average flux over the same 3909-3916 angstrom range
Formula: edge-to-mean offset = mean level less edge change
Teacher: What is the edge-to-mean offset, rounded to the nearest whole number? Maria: 104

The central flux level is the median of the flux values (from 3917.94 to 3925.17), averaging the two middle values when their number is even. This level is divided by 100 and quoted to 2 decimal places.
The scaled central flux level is 0.97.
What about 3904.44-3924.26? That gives 1.02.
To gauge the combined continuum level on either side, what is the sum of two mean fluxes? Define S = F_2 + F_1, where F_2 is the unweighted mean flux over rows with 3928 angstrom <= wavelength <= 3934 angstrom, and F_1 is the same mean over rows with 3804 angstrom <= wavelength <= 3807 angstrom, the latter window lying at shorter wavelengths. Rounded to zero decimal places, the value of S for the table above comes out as 146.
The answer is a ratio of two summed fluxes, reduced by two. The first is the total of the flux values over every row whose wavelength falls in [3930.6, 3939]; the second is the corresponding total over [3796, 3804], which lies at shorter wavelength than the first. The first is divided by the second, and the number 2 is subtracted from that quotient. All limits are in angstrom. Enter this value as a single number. -1.38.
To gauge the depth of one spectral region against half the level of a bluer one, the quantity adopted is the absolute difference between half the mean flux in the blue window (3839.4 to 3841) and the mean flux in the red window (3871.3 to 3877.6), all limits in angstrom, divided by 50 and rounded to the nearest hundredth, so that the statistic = 1.18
